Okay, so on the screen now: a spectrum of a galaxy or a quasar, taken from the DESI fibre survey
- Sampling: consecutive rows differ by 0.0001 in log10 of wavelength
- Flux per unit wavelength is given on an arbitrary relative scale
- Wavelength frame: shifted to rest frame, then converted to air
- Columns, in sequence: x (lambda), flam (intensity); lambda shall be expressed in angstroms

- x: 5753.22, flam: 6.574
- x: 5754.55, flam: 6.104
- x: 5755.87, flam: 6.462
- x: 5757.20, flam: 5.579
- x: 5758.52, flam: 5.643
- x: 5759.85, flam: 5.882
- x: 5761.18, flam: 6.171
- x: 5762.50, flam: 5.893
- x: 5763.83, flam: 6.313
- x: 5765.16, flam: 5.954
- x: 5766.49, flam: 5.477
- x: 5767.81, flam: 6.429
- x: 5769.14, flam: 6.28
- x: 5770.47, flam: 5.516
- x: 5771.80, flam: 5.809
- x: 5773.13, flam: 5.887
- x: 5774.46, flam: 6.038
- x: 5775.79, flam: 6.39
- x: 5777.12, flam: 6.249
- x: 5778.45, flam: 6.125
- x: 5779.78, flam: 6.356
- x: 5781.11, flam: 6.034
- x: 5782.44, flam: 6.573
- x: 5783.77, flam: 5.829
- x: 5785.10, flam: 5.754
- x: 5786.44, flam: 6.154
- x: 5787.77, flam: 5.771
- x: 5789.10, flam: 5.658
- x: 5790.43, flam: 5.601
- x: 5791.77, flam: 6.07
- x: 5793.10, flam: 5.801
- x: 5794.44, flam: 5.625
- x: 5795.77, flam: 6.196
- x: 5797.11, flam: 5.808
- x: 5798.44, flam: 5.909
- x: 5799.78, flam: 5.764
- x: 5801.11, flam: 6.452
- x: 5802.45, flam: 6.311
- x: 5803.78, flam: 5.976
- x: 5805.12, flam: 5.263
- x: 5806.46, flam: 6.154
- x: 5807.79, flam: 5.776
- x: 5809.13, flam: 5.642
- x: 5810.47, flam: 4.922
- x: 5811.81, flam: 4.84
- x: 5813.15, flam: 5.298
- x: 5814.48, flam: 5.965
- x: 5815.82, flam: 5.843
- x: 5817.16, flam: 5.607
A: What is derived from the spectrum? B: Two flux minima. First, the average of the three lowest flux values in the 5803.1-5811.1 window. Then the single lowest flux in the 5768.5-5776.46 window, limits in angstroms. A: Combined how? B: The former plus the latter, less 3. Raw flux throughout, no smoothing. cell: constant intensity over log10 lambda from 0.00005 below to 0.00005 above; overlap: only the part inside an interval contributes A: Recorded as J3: 7.79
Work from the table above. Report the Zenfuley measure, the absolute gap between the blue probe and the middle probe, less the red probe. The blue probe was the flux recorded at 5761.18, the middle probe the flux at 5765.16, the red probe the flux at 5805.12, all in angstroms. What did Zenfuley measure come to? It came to -5.0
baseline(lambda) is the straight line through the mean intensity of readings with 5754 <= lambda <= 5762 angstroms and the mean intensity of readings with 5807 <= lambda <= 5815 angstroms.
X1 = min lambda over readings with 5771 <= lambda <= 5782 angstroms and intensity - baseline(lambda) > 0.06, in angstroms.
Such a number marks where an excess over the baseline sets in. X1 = 5773.13 angstroms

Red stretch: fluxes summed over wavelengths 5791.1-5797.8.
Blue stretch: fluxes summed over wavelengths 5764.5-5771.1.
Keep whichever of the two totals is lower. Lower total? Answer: 29.5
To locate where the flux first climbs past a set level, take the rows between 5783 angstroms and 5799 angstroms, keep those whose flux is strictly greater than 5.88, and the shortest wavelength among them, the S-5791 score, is 5786.44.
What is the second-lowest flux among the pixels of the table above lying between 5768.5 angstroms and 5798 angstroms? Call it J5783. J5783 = 5.601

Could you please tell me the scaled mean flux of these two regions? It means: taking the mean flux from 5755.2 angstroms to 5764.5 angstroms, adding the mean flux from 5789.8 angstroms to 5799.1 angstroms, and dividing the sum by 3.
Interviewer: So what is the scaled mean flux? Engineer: 3.95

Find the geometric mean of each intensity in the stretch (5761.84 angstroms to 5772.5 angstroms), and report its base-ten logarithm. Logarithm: 0.774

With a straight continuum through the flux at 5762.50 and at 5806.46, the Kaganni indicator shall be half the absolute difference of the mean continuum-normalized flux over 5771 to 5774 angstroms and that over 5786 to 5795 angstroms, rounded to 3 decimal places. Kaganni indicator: 0.012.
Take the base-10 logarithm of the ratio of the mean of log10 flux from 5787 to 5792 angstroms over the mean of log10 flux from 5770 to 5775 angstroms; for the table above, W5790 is -0.002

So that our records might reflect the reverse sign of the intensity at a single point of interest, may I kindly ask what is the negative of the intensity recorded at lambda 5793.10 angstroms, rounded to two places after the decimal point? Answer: -5.80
